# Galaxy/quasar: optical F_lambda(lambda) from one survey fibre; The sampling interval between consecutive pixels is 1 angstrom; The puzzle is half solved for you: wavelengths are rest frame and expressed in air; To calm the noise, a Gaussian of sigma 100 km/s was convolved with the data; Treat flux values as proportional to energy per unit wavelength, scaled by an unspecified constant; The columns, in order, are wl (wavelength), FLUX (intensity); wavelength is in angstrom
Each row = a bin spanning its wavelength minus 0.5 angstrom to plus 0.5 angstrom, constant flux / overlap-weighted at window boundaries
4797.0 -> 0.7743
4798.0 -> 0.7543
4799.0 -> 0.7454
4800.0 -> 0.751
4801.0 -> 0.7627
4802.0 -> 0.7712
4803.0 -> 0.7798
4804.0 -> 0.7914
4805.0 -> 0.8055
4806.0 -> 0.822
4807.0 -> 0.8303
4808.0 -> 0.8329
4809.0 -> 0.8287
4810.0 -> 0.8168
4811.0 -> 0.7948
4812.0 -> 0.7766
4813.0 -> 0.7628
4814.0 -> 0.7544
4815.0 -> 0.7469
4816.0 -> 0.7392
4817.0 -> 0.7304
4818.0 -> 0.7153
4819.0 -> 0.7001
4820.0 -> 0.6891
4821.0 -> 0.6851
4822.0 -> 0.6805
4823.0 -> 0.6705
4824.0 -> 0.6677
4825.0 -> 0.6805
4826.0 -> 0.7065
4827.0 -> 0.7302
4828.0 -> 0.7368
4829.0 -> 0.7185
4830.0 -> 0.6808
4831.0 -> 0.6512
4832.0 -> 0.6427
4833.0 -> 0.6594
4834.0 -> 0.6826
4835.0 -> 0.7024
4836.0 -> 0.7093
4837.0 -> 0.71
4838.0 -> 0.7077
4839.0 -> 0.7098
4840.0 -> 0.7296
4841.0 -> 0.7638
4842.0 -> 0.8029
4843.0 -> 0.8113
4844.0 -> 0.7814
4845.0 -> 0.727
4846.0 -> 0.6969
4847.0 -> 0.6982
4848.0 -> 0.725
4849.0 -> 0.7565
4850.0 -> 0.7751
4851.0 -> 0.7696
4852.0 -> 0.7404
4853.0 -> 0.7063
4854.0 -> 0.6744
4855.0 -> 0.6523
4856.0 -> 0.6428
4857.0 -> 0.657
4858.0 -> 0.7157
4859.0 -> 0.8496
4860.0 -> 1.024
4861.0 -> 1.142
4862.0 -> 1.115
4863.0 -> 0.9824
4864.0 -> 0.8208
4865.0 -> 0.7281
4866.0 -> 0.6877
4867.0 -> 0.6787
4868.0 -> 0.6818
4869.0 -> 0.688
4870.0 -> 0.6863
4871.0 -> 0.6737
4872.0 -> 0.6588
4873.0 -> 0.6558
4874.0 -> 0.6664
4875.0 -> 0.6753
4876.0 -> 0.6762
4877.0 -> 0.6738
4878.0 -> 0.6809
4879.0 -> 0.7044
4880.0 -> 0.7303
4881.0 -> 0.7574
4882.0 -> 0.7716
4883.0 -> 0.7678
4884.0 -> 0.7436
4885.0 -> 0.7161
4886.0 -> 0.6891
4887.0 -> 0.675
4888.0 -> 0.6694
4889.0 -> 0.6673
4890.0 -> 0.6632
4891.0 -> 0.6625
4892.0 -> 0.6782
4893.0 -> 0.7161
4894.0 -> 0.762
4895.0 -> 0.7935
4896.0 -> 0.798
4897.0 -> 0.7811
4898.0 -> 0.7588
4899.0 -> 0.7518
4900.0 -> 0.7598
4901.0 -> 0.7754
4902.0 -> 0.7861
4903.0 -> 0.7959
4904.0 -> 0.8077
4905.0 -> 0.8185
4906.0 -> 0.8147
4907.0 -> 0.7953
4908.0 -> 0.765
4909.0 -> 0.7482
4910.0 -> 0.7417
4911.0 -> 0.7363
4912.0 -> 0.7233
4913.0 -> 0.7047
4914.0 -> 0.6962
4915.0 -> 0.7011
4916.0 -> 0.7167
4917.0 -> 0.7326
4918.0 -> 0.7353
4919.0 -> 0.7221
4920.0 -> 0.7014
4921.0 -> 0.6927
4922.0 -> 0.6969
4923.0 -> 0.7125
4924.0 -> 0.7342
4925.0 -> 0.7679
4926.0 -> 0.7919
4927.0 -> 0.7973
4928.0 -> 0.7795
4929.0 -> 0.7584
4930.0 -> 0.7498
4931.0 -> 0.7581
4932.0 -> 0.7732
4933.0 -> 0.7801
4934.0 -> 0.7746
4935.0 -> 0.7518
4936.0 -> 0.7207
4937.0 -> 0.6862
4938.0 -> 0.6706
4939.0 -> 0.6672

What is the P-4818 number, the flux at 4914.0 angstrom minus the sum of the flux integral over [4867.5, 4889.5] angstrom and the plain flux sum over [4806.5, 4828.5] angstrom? -30.9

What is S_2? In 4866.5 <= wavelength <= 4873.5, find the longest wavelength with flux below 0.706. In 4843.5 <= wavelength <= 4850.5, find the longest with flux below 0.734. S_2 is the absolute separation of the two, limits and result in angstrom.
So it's 25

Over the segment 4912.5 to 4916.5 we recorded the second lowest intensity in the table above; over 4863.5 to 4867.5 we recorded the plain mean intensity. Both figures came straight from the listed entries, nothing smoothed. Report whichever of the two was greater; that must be 0.729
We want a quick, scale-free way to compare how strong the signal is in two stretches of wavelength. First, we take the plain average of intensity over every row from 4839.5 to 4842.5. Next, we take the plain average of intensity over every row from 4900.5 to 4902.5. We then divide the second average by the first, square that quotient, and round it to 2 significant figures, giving 1.0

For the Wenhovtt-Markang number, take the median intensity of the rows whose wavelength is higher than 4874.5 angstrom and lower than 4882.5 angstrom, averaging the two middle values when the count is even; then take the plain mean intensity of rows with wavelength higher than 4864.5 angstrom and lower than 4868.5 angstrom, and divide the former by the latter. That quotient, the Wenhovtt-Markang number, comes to 1.00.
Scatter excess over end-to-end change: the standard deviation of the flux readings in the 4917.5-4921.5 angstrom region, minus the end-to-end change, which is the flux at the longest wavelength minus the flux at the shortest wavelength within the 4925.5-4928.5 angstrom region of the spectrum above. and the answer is 0.03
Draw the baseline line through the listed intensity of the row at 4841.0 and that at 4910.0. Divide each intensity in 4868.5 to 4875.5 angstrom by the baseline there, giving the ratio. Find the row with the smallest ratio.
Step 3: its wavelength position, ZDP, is 4873.0 angstrom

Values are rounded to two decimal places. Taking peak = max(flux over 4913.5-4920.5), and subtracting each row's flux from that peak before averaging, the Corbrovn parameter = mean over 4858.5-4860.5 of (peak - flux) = -0.20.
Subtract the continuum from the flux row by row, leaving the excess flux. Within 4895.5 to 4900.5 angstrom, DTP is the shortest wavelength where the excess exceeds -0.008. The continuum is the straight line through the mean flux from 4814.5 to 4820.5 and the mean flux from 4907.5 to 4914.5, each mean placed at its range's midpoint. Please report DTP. 4896.0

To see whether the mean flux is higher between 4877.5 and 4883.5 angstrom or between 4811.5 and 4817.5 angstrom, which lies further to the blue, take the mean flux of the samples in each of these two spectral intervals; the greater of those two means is 0.75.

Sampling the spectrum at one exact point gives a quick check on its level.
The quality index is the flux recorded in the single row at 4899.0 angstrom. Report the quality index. 0.7518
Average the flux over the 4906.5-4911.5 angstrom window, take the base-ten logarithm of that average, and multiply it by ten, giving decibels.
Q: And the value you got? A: -1.2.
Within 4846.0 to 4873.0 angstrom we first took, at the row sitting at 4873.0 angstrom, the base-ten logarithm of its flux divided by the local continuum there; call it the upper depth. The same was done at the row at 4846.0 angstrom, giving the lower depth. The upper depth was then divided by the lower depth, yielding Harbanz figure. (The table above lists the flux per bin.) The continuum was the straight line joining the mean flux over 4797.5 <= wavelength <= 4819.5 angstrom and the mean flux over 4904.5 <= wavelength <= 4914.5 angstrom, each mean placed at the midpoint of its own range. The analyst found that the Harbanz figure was 1.6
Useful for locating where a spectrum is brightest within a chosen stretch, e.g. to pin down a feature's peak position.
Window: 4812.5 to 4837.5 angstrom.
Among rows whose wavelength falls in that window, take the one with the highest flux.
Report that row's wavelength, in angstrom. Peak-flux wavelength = 4813.0 angstrom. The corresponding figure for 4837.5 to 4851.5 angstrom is 4843.0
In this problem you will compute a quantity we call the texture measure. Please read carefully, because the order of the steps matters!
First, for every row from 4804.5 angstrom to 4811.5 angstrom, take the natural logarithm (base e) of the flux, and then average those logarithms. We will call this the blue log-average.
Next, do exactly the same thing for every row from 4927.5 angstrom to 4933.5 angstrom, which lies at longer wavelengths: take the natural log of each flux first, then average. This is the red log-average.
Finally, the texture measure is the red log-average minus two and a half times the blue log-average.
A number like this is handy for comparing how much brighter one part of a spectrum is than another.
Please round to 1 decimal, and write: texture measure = 0.2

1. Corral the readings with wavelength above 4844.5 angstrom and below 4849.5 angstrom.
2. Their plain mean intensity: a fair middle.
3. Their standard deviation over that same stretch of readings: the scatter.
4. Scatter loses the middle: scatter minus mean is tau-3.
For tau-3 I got -0.70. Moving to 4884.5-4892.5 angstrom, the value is -0.66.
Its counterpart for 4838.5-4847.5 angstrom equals -0.70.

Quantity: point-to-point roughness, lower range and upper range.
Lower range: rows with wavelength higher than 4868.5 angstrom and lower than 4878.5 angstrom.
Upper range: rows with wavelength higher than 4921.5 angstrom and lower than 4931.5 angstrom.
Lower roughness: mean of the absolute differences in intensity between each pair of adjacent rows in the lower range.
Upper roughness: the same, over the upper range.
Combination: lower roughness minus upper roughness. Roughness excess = -0.0105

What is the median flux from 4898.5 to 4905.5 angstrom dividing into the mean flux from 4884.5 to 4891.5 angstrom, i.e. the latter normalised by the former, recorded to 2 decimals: 0.86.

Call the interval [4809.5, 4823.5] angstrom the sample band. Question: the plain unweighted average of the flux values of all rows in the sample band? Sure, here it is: 0.733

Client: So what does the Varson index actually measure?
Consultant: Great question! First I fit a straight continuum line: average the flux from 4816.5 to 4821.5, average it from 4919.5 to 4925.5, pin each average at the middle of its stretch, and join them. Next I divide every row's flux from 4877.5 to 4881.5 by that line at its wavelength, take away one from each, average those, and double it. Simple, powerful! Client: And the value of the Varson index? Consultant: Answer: 0.02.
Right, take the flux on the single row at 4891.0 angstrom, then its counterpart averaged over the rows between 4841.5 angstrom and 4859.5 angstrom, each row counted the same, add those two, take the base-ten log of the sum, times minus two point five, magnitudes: -0.36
